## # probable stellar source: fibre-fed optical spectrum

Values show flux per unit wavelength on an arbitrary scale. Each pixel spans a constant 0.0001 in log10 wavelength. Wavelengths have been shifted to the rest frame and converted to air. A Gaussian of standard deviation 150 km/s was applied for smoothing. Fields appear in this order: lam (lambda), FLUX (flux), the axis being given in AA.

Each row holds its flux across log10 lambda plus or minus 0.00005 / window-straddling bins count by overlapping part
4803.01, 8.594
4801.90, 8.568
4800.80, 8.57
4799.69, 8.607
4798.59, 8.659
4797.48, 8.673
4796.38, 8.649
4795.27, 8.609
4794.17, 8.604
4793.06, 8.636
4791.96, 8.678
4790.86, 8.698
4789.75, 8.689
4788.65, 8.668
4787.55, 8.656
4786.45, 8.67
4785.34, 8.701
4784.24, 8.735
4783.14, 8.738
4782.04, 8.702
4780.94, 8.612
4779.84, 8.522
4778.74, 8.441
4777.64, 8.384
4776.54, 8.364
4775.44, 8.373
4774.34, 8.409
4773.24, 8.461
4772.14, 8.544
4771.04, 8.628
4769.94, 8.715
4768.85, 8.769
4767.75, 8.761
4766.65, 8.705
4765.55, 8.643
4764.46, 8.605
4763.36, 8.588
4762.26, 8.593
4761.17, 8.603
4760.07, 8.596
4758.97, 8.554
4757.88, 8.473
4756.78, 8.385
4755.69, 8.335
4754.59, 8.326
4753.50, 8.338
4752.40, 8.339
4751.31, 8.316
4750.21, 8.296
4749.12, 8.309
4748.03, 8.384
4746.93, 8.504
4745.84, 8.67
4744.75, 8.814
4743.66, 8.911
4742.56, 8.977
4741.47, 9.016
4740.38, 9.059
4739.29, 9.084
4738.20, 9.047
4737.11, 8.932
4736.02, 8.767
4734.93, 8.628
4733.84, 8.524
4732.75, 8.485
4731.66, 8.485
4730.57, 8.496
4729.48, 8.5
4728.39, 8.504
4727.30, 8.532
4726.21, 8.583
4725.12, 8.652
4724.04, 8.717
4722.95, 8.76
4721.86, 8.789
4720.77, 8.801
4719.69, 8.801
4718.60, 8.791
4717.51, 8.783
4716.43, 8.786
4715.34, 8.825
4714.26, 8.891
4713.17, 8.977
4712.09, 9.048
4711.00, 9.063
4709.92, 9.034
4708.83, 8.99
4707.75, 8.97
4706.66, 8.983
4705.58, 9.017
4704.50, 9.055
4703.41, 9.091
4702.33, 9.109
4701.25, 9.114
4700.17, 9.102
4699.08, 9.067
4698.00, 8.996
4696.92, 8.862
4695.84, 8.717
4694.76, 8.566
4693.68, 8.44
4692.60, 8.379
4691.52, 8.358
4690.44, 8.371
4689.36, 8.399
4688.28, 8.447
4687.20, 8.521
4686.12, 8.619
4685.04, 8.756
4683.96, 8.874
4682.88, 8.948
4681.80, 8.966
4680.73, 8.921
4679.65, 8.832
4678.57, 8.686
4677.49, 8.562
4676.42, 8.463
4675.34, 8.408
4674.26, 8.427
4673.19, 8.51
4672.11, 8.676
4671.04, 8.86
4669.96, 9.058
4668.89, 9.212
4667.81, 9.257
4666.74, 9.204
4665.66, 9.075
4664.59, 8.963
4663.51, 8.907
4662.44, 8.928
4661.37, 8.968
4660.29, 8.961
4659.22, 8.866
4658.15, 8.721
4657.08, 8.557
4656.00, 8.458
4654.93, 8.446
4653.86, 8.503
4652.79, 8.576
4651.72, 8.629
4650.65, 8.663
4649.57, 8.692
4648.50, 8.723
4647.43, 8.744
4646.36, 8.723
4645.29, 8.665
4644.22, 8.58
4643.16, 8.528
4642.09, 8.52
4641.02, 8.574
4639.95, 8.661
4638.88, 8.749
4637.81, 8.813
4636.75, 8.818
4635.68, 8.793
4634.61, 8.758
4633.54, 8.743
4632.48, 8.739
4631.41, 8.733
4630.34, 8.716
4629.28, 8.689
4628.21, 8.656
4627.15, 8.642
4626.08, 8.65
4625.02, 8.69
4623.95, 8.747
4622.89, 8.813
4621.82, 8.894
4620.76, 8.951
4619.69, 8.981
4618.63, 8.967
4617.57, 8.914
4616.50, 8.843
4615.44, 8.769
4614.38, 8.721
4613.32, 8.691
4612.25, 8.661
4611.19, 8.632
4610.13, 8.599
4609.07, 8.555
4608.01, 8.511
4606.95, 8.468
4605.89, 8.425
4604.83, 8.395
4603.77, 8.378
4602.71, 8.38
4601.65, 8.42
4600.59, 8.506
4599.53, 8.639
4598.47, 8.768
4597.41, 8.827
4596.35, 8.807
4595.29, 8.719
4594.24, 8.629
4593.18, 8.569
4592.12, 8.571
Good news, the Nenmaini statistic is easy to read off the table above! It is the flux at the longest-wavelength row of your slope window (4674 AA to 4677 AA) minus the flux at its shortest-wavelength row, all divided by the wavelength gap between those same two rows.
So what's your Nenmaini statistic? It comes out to 0.02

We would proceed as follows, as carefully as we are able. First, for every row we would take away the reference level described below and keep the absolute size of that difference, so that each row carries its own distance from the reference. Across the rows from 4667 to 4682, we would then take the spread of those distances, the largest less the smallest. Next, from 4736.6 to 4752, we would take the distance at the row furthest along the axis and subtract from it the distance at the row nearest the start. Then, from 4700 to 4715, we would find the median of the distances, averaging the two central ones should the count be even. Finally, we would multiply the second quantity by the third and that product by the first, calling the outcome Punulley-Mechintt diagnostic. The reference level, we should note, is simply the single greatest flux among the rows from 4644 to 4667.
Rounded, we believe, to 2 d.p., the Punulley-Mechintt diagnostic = 0.08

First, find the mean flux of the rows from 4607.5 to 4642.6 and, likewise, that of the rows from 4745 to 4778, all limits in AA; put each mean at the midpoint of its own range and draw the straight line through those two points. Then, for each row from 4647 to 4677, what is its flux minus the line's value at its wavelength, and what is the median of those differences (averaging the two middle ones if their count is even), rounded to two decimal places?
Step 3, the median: 0.04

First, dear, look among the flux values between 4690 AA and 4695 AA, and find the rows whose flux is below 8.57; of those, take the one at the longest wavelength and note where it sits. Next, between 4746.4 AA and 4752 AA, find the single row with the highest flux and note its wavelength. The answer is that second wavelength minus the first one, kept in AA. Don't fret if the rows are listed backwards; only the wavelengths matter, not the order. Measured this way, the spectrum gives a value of 52.2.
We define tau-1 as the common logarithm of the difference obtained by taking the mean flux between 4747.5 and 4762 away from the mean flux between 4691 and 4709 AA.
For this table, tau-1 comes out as -0.33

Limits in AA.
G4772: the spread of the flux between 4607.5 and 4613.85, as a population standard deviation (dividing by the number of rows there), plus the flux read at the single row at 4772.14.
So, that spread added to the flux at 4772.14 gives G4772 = 8.6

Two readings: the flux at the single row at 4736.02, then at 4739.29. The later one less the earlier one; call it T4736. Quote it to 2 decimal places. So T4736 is 0.32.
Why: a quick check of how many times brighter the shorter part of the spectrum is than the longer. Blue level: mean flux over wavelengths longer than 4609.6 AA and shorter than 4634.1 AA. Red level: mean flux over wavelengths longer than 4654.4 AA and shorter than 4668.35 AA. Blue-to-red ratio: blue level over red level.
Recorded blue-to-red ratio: 0.99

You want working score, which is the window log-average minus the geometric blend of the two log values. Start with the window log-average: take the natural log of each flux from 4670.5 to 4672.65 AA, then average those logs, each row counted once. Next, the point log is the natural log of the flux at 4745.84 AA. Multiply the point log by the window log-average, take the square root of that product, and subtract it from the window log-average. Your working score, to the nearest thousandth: 0.006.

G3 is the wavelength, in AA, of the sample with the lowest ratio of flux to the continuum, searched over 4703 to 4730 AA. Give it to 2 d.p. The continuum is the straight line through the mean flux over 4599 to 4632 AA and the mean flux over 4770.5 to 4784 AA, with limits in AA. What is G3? 4729.48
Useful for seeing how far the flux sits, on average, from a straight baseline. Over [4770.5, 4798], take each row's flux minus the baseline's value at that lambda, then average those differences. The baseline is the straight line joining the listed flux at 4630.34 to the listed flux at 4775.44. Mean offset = 0.24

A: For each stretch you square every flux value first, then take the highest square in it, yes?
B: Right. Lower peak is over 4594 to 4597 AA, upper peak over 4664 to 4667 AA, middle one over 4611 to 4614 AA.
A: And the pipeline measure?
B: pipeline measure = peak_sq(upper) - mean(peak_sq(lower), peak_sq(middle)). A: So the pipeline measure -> 8.2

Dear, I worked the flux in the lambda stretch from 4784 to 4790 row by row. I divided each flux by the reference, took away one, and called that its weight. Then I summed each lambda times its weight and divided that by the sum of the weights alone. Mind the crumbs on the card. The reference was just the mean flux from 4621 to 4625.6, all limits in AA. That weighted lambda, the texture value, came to 4787.3 AA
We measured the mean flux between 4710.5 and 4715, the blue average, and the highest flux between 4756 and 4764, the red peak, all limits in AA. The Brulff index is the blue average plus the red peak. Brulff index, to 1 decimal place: 17.6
